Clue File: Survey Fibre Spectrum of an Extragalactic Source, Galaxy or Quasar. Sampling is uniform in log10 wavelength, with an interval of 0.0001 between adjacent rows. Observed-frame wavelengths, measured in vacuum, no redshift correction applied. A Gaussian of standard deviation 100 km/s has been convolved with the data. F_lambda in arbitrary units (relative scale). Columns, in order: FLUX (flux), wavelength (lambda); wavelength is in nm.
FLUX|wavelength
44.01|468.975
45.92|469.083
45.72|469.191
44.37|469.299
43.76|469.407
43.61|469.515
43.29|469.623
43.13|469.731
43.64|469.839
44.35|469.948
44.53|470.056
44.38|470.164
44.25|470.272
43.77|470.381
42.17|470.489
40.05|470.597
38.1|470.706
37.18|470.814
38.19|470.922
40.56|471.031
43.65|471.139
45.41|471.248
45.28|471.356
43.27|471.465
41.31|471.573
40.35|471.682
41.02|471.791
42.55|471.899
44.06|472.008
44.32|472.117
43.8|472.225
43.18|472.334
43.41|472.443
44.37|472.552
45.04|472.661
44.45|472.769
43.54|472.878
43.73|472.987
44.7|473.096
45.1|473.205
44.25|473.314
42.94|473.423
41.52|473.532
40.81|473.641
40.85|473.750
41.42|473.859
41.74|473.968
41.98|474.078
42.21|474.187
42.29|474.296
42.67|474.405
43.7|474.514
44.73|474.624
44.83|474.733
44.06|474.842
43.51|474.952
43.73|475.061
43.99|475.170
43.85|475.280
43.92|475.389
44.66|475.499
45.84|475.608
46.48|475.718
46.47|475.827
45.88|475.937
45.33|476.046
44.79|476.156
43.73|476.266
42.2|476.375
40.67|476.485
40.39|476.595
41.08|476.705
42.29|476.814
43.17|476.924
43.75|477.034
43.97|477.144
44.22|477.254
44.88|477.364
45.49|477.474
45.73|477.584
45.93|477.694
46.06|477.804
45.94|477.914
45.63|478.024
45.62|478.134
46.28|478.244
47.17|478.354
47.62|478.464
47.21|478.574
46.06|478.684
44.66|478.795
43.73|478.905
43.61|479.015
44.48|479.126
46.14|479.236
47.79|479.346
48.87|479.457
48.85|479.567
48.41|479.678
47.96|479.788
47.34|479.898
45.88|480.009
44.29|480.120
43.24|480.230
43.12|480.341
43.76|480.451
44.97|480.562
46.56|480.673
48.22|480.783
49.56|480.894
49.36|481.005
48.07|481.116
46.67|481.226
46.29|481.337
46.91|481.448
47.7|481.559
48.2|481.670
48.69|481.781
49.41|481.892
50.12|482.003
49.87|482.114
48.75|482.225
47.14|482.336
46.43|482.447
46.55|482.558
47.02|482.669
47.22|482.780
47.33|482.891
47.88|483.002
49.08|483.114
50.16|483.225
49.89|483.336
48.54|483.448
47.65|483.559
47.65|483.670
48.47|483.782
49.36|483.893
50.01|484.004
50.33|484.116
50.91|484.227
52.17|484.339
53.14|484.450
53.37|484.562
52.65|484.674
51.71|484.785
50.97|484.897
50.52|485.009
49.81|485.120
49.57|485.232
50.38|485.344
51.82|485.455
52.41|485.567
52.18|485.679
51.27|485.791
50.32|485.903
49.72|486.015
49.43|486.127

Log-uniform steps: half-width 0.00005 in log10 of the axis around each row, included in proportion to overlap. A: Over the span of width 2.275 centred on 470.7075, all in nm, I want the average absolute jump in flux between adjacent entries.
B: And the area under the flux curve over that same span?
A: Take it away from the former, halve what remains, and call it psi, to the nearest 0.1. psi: -47.5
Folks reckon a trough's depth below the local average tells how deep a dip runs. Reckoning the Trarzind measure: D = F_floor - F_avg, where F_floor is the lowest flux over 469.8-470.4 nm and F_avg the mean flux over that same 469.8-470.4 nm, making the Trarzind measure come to -0.5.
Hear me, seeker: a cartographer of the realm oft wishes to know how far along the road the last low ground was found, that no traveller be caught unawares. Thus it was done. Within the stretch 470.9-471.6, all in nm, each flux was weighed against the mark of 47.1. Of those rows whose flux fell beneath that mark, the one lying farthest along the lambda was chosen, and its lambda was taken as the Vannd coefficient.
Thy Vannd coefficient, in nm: 471.573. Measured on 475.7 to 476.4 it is 476.375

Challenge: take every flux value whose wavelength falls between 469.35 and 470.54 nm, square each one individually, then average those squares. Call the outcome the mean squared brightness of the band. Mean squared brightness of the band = 1912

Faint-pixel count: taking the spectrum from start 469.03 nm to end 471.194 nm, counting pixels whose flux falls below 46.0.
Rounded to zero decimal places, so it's 20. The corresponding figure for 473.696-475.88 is 18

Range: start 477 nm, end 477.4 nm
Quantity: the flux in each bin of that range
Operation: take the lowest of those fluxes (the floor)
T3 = 43.75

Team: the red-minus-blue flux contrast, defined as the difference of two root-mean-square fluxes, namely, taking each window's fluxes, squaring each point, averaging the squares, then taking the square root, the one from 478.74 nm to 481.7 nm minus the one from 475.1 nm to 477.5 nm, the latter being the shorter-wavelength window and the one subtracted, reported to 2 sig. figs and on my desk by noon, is 2.5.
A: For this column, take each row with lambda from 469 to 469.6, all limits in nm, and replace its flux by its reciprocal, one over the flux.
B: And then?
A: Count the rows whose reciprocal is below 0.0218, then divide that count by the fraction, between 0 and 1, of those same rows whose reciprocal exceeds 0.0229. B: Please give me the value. 5.0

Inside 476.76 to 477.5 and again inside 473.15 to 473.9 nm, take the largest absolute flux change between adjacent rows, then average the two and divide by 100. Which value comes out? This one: 0.0115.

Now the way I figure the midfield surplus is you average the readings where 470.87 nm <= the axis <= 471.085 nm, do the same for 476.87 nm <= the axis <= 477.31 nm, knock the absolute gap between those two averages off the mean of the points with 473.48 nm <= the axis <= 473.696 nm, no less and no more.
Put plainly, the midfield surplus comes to 36.8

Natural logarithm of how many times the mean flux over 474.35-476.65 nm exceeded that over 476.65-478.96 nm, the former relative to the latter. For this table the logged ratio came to -0.023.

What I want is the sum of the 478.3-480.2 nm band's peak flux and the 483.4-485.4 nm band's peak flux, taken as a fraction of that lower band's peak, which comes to 2.092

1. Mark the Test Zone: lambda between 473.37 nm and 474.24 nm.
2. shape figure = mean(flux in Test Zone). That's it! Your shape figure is 41.7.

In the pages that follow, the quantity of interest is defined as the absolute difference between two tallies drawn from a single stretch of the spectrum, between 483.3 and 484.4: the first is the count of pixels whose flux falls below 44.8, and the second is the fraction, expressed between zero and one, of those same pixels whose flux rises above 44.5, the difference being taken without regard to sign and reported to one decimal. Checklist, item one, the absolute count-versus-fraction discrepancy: 1.0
